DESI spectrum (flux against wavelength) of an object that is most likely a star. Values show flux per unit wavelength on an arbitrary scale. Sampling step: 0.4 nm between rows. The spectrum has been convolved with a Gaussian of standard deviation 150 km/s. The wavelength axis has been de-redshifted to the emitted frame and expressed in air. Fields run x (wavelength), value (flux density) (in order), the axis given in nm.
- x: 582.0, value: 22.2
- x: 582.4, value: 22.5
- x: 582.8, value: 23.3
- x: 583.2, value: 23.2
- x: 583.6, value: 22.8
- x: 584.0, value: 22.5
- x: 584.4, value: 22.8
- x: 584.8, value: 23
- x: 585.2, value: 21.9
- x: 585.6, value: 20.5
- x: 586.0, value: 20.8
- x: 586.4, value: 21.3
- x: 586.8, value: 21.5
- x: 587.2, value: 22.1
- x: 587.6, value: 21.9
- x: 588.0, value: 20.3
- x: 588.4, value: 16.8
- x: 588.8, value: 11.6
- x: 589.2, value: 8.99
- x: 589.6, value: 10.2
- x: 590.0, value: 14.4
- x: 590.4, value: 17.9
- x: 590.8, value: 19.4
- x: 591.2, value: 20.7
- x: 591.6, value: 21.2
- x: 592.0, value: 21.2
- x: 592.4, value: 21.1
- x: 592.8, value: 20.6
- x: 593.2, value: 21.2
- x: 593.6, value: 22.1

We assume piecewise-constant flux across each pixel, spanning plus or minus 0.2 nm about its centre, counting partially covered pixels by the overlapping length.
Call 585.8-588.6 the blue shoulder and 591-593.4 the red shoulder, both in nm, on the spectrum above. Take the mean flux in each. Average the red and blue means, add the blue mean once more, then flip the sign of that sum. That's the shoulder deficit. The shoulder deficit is -41.5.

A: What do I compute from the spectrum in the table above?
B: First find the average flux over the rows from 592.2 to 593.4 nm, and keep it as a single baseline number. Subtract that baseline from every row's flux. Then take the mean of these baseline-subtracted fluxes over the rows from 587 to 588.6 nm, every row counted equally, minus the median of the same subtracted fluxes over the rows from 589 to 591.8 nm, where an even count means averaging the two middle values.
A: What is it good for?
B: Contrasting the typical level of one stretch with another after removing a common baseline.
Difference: 2.4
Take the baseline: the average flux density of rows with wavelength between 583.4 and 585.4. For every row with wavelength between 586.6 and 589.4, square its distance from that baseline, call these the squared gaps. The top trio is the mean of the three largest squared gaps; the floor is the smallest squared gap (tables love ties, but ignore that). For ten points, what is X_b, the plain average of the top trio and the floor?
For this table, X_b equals 57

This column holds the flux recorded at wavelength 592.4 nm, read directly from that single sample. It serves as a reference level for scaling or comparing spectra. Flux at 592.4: 21.1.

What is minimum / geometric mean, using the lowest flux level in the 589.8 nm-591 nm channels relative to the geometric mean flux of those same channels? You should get 0.84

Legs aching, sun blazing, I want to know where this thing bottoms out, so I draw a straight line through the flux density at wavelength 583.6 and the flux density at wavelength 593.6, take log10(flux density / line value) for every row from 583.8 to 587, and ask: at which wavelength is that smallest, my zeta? 585.6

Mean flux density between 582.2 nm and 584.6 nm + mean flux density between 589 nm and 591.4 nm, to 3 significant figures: 38.1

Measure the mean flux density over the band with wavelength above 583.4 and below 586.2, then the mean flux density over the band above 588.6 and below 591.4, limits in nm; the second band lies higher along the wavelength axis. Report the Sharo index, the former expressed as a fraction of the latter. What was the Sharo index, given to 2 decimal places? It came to 1.50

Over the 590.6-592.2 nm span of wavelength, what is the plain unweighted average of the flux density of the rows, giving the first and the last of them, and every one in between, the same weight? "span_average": 20.6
